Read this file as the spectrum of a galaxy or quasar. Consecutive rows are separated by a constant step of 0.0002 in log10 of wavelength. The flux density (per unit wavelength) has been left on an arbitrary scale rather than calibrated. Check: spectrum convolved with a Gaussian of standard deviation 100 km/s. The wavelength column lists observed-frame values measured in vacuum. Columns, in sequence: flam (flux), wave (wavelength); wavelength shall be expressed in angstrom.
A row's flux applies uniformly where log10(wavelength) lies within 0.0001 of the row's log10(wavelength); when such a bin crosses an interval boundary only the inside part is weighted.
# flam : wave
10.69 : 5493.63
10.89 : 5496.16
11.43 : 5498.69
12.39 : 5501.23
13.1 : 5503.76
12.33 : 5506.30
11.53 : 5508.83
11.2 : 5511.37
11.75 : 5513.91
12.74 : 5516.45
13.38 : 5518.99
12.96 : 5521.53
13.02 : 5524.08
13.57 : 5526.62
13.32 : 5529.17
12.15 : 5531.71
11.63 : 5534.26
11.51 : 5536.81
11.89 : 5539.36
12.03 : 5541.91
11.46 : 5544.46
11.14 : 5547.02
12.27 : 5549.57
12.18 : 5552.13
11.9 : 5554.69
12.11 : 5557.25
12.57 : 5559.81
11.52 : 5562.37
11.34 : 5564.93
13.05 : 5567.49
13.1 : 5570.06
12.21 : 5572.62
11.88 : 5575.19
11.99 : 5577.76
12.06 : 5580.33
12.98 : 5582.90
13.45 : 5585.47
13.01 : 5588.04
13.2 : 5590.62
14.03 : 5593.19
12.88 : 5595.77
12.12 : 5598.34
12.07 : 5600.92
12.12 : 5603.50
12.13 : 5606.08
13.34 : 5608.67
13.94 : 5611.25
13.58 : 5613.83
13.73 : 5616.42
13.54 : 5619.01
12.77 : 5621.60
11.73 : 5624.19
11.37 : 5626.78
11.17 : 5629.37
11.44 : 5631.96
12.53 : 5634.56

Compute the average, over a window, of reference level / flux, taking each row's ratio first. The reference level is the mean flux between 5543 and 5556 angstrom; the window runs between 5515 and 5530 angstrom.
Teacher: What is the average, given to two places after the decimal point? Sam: 0.90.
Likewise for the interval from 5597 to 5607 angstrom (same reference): 0.97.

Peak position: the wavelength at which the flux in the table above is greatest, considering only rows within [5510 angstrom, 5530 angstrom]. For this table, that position 5526.62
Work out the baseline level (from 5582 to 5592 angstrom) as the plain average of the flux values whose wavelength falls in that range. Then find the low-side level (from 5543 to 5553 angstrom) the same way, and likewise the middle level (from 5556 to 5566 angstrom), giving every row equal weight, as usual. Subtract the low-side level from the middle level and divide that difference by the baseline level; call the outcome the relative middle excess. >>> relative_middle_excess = 0.01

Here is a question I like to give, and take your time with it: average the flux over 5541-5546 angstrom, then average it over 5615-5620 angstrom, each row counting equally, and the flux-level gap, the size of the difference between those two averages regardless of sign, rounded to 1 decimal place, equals 1.9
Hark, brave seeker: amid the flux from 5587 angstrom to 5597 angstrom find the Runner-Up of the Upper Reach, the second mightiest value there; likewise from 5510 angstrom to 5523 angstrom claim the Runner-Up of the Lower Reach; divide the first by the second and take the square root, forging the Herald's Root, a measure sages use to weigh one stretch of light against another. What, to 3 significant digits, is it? 1.01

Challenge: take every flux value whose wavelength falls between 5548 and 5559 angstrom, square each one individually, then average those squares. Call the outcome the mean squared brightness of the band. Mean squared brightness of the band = 147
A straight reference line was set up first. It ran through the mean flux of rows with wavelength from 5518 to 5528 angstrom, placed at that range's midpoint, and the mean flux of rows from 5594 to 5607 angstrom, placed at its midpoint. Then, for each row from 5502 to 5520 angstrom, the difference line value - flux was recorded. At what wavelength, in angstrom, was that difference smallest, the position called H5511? 5518.99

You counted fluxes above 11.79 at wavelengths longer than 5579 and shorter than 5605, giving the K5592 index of 10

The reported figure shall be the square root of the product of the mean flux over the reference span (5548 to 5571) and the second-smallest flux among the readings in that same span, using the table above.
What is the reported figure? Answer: 11.9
